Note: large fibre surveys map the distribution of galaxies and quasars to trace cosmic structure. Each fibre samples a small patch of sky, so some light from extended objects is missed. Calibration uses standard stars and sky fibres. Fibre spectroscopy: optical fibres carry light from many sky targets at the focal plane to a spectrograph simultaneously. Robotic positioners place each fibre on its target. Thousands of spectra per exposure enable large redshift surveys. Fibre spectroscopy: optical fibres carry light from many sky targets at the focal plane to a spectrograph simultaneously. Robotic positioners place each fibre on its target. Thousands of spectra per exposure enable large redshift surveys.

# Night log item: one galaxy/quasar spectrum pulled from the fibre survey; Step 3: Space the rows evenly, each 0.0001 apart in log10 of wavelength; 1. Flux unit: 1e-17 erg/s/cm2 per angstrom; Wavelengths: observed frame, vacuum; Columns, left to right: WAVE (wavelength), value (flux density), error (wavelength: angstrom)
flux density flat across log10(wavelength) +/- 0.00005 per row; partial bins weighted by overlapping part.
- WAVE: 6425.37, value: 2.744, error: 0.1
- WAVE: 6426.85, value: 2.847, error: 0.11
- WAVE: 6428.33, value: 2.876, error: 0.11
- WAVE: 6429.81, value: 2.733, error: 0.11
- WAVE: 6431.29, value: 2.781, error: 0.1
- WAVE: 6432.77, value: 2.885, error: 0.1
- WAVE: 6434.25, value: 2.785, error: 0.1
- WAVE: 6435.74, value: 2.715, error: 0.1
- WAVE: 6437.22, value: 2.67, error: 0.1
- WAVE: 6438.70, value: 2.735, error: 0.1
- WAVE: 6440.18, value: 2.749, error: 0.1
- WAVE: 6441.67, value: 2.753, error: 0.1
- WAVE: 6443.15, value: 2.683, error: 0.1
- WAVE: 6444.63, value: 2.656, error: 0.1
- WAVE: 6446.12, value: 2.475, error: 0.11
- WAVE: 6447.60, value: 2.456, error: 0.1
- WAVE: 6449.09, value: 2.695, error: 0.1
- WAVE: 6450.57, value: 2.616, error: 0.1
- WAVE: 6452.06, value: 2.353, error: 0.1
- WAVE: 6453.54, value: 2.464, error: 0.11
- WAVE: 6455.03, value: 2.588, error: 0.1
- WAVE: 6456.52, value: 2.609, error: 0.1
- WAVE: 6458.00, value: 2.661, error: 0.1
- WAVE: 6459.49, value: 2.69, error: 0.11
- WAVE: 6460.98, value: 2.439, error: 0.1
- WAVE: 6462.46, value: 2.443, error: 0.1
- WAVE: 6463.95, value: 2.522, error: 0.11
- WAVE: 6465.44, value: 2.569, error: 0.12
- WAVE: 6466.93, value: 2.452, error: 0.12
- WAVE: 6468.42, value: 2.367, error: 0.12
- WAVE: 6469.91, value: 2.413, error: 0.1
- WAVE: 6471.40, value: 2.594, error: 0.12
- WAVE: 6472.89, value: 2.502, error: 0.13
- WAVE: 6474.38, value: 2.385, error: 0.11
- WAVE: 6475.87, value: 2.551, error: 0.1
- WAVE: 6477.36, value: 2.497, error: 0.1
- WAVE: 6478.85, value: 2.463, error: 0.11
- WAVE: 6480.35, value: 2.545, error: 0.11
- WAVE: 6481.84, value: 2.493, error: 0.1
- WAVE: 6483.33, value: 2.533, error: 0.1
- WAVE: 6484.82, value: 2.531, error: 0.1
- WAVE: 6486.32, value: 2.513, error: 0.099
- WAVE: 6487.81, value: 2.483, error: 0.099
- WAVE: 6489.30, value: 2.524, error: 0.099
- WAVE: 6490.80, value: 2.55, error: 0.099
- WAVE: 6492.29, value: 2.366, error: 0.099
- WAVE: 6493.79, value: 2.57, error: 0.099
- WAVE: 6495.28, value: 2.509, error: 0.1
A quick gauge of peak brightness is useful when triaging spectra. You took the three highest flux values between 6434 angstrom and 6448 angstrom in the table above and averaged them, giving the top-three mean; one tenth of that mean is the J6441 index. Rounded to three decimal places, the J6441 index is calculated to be 0.276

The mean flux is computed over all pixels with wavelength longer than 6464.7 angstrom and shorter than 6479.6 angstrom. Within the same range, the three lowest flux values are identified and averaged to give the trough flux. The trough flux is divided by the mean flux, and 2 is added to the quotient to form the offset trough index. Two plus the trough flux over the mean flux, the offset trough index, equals 2.96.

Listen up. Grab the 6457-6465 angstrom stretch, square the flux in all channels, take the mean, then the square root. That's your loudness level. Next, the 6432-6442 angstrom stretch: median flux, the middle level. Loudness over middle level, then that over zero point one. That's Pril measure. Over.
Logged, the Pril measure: 9.3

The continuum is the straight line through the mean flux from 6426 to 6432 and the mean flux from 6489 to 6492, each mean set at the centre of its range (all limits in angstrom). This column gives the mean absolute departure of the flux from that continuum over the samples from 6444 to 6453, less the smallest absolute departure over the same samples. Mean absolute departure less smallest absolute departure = 0.16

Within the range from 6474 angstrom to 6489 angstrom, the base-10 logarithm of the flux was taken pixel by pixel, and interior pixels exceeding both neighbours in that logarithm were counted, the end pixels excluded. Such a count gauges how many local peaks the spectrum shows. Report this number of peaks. 3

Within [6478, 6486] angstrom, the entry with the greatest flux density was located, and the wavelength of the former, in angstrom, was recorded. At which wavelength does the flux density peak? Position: 6480.35 angstrom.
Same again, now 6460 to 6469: 6465.44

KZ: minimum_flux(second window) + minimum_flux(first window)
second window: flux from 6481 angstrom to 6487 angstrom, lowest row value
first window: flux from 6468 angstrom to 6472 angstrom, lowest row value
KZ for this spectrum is 4.86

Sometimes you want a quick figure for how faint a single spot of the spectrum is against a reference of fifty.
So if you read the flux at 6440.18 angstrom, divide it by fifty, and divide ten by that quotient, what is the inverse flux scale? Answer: 182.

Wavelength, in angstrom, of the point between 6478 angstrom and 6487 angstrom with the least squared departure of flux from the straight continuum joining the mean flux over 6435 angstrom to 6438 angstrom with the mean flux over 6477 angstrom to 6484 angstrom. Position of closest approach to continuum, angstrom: 6481.84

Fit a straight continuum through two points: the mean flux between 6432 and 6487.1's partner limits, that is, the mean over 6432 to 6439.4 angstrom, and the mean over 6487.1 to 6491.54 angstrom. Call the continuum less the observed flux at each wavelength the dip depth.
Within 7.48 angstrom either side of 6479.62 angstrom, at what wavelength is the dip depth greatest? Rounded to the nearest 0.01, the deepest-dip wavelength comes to 6474.38 angstrom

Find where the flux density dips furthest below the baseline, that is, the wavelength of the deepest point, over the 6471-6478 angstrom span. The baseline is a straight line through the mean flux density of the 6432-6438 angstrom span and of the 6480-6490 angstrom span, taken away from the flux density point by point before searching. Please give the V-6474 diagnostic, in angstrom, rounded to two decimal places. 6474.38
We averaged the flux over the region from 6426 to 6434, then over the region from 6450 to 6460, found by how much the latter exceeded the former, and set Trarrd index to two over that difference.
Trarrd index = -8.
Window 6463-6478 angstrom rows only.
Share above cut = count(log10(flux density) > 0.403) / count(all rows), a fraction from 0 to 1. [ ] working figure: 0.3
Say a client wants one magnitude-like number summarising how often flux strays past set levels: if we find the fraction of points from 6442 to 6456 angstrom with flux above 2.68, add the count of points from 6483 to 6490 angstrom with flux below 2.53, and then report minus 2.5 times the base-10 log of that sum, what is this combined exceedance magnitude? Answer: -1.27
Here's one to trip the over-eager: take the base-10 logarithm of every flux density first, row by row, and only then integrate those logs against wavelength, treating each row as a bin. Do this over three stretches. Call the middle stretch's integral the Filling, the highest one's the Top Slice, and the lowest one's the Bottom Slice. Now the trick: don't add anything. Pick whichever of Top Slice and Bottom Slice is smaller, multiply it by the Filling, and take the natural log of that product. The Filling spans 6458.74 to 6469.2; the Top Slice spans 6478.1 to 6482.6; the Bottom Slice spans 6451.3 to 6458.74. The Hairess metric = 2.0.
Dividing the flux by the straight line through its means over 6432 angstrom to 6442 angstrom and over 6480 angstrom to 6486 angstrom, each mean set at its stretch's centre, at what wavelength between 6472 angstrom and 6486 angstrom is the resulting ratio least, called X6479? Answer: 6474.38 angstrom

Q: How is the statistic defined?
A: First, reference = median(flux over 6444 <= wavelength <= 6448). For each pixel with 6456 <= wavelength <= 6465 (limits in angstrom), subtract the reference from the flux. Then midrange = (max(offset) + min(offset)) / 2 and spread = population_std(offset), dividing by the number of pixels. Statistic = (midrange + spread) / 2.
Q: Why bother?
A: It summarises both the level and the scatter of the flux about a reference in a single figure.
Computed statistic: 0.09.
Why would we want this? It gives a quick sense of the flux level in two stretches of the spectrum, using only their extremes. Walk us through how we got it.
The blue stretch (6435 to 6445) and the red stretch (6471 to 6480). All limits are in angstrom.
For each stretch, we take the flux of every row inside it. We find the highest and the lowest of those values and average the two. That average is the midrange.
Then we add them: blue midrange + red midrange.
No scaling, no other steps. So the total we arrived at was 5.19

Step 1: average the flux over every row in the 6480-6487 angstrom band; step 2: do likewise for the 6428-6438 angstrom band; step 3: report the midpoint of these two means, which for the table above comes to 2.65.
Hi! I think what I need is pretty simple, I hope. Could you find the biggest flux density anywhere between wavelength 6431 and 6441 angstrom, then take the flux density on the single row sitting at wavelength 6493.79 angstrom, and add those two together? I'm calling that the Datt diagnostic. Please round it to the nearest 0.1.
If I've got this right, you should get 5.5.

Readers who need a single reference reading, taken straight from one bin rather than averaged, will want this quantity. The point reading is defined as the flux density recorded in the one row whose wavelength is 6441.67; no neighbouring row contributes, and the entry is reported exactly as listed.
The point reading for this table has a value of 2.753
